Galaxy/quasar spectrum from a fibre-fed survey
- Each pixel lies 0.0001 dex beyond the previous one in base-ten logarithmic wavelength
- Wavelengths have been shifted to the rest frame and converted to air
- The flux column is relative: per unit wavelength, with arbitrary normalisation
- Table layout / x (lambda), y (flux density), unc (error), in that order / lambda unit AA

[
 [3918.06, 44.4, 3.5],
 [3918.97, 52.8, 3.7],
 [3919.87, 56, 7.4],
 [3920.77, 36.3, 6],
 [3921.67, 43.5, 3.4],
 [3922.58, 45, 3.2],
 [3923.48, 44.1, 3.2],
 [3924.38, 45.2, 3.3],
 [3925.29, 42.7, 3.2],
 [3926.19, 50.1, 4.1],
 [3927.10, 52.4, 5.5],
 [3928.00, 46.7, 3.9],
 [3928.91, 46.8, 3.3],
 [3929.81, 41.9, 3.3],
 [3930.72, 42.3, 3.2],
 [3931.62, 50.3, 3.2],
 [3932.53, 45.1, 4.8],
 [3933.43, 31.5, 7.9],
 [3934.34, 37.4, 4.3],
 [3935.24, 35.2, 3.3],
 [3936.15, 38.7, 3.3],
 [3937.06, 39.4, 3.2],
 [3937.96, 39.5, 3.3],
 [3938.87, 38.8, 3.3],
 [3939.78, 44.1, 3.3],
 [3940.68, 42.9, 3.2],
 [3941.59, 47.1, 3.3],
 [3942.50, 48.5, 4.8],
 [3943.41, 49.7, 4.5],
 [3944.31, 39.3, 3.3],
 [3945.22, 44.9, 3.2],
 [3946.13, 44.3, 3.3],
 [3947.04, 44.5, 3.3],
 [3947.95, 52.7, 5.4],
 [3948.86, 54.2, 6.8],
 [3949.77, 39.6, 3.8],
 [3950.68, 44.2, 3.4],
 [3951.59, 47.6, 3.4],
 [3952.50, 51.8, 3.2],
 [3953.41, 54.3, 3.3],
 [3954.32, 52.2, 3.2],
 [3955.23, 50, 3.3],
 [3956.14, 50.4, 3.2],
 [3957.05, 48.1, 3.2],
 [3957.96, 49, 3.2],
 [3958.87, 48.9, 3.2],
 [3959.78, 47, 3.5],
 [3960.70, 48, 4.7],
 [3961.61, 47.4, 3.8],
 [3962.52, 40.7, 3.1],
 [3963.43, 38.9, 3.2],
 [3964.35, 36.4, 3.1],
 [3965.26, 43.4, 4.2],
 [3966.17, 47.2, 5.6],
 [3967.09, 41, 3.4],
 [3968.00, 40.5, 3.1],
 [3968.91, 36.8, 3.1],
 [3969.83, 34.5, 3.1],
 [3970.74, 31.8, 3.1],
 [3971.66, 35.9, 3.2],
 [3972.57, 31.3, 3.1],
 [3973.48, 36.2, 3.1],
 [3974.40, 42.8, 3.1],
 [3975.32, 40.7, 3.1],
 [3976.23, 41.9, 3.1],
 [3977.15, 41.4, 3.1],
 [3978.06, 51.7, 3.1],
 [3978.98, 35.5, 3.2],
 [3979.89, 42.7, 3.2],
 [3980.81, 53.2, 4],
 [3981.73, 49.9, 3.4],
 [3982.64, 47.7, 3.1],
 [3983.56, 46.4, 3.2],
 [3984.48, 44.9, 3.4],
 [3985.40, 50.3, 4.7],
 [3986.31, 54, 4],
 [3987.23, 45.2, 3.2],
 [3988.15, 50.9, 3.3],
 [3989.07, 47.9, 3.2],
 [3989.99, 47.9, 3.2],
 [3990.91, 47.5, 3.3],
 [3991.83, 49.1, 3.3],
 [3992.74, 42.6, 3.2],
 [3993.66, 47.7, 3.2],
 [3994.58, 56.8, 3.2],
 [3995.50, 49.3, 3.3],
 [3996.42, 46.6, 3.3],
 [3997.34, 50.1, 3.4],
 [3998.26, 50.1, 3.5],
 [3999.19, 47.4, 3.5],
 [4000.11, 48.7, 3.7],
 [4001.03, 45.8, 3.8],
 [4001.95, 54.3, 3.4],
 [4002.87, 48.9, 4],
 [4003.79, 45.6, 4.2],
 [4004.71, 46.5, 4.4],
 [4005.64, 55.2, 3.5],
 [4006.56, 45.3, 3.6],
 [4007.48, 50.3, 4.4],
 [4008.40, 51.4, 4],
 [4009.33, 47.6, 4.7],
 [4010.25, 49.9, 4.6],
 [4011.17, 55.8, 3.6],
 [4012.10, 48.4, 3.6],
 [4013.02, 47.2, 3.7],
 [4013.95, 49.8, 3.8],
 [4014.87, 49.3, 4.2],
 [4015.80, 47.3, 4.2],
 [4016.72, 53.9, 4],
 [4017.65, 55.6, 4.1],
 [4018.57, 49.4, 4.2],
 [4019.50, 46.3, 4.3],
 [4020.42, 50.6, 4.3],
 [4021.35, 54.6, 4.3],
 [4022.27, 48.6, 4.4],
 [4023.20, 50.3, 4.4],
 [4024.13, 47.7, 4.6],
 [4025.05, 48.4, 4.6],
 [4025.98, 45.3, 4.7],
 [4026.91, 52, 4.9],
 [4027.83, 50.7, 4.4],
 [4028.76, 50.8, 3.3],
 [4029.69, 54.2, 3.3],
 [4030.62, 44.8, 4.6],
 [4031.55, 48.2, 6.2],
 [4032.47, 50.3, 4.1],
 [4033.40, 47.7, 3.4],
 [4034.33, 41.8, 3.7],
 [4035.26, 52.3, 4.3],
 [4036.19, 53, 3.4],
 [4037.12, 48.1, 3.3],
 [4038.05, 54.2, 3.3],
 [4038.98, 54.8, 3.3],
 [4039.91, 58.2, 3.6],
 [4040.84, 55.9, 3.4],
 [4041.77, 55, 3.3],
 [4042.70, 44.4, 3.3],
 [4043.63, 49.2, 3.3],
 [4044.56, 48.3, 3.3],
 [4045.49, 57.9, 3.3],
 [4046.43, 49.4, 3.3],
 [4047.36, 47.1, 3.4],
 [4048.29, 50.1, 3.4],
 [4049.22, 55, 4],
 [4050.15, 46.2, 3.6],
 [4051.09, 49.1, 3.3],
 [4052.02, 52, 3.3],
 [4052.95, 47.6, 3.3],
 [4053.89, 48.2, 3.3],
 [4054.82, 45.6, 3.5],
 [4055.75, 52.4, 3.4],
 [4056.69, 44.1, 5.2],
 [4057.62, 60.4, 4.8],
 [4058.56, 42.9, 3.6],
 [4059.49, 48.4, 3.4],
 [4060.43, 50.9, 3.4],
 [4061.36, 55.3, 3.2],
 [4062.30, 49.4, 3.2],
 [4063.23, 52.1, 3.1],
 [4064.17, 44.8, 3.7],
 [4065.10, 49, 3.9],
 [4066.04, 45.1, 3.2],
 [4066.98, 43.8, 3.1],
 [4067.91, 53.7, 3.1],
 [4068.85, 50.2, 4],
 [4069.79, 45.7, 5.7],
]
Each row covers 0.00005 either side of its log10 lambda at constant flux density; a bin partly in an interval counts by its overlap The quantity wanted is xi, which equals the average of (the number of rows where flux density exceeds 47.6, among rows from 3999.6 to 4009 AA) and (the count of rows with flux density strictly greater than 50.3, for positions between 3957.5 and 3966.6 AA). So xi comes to 3.0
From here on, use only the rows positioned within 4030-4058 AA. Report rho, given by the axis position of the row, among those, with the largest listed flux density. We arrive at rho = 4057.62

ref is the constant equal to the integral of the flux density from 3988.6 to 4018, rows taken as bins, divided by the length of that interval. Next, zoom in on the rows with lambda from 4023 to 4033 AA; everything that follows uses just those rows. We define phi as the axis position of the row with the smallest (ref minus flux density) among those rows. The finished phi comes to 4029.69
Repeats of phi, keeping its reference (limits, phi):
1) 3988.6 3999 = 3994.58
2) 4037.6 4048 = 4039.91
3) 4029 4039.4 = 4038.98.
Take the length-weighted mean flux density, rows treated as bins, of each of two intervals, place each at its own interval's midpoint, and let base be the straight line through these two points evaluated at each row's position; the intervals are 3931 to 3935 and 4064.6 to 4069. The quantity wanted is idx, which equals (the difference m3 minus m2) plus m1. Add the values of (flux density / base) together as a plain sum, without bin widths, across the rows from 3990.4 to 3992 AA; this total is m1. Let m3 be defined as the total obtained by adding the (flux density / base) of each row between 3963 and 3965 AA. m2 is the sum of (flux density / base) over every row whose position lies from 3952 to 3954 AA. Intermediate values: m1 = 2.19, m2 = 2.53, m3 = 1.77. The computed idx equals 1.43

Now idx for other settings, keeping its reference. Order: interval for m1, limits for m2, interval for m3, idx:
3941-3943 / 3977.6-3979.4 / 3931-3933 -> 2.64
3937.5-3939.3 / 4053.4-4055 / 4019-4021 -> 2.05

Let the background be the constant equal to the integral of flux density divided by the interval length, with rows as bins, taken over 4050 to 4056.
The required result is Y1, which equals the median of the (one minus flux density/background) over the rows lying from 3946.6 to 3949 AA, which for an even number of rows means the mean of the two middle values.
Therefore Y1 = -0.08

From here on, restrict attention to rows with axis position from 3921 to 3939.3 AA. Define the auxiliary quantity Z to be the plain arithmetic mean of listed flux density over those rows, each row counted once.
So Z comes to 43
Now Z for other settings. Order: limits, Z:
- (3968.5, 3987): 42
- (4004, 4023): 50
